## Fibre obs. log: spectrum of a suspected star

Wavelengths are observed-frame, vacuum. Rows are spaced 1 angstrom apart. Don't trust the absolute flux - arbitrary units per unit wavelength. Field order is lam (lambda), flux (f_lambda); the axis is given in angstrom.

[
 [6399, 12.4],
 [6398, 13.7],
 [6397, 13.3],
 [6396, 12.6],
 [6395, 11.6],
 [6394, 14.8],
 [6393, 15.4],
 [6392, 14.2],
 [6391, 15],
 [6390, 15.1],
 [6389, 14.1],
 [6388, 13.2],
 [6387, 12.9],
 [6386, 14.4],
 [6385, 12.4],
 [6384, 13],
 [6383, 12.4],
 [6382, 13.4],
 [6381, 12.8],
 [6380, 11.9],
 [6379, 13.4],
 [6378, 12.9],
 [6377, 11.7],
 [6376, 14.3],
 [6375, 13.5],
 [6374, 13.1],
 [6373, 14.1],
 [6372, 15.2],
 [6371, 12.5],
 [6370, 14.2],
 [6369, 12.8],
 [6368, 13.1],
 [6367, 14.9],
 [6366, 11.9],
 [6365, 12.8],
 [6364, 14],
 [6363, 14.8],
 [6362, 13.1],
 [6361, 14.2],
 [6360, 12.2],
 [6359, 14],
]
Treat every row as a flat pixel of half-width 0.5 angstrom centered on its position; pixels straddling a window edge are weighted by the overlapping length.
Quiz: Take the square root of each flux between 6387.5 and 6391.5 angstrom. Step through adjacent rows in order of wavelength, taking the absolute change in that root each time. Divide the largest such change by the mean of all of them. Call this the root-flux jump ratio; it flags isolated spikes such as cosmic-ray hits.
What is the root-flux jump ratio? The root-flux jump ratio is 1.5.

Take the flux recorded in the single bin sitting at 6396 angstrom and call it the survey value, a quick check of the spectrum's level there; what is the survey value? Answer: 12.6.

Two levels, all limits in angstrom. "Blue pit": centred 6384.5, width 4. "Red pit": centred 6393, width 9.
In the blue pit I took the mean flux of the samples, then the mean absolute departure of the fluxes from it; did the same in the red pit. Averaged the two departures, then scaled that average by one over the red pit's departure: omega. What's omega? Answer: 0.8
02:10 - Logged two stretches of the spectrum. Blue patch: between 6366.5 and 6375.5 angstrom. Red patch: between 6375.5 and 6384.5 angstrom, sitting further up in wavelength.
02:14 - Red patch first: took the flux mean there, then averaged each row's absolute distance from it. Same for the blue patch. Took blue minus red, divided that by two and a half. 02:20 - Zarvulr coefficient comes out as 0.079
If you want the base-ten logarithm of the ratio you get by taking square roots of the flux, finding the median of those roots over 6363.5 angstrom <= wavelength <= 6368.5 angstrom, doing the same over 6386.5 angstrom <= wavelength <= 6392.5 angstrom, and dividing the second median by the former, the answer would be 0.017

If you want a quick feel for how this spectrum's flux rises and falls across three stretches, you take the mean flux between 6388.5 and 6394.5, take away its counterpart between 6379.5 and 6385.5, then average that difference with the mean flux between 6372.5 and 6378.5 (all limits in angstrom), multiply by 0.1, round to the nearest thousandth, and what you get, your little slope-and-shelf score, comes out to 0.769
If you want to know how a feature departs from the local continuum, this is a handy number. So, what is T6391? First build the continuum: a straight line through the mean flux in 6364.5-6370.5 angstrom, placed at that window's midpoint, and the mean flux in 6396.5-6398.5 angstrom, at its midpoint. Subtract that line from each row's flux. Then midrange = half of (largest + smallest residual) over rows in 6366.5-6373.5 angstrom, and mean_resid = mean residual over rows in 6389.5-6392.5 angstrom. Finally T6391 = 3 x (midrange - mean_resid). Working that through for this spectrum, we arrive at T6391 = -2.3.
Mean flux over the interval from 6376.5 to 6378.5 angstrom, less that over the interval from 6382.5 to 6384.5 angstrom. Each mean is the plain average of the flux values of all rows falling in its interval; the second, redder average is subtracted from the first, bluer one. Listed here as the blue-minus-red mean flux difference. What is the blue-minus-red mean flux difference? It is -0.4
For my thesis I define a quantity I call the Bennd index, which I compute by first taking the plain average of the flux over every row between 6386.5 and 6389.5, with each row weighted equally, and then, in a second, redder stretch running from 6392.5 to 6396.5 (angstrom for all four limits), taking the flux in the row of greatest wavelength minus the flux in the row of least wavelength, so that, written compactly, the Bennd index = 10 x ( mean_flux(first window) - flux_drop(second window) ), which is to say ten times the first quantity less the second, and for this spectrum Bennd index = 162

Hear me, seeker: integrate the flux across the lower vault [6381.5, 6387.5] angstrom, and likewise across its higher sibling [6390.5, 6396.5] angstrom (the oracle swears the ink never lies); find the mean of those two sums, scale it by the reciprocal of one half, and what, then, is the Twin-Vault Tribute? 162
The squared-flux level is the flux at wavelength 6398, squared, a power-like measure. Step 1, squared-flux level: 188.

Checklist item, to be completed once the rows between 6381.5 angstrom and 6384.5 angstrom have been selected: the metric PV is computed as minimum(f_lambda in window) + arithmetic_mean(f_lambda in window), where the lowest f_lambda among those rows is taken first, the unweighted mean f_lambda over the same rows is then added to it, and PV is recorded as 25.3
